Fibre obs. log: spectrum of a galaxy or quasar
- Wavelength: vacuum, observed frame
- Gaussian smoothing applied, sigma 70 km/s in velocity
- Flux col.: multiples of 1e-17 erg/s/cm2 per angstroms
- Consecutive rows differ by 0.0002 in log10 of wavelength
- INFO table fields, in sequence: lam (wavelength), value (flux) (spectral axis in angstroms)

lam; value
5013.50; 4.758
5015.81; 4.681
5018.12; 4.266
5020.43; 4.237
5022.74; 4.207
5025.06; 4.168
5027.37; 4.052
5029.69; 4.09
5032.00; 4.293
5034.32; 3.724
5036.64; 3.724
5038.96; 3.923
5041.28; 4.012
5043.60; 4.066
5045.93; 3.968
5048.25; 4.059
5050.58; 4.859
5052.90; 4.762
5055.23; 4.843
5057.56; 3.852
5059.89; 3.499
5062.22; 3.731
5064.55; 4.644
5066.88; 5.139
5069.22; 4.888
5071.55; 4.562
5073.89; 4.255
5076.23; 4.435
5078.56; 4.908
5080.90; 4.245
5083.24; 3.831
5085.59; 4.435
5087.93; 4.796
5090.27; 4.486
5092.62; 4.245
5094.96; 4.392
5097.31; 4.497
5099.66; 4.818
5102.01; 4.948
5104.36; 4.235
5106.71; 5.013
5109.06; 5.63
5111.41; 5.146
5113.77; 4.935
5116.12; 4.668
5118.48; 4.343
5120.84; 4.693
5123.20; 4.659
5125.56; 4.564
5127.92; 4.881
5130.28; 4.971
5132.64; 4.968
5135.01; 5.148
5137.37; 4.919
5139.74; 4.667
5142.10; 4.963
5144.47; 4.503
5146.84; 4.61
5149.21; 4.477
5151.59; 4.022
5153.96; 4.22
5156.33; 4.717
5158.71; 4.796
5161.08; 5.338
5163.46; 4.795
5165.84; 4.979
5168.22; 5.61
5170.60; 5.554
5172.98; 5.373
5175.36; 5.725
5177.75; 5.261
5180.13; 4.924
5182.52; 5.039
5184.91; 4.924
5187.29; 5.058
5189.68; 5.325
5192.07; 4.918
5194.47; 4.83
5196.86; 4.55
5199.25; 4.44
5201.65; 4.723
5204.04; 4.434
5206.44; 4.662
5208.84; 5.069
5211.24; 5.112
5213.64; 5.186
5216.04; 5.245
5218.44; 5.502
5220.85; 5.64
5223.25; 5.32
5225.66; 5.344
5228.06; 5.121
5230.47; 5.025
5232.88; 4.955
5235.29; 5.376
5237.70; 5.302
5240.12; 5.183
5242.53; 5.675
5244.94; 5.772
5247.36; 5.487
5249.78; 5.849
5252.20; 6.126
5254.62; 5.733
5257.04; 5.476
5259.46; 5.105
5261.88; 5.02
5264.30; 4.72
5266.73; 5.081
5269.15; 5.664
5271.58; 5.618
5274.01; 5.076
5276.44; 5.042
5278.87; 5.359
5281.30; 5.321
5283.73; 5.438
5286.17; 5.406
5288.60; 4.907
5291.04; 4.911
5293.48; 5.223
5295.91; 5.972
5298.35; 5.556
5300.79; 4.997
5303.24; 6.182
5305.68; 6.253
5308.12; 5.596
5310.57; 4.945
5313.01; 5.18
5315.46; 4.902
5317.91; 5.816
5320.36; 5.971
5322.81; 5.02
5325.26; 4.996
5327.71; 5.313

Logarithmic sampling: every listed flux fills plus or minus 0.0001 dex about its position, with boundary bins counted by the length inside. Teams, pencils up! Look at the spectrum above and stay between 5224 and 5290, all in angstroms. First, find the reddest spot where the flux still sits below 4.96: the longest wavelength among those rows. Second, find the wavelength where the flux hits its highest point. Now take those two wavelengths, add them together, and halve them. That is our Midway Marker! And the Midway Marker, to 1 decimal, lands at 5270.4 angstroms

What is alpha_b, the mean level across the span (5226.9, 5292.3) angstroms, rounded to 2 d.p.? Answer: 5.32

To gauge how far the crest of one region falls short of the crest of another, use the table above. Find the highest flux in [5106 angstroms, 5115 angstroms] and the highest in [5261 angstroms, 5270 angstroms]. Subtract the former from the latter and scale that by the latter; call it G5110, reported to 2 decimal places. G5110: 0.01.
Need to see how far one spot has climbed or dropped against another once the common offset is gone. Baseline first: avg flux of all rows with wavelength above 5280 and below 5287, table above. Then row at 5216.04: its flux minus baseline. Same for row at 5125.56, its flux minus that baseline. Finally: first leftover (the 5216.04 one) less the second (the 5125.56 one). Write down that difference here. 0.68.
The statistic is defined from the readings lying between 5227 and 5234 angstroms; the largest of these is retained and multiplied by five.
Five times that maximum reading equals 25.6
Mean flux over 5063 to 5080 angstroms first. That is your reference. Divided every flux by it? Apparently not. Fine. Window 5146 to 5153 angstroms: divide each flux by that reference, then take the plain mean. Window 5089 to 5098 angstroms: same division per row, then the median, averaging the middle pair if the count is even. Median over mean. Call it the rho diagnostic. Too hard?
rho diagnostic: 1.02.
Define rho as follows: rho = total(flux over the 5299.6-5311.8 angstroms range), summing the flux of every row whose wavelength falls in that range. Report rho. 28.0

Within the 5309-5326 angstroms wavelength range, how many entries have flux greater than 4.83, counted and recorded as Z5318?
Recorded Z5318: 7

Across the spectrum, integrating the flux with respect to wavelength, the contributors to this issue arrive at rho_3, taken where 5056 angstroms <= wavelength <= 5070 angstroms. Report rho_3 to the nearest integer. 60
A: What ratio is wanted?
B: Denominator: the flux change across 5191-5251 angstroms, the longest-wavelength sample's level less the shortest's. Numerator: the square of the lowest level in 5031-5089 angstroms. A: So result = 13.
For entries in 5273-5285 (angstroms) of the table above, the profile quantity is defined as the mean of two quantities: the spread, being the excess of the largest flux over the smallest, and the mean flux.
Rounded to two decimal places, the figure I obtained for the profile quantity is 2.82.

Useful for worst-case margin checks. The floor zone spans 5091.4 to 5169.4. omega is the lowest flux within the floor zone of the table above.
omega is 4.022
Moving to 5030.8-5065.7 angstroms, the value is 3.499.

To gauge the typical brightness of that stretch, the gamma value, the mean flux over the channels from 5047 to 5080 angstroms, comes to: 4.5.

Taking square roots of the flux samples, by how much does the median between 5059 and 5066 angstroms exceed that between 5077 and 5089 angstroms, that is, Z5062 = -0.17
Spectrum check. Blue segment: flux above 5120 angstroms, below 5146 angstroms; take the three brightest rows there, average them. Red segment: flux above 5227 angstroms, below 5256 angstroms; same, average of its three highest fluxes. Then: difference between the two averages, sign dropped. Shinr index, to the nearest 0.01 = 0.89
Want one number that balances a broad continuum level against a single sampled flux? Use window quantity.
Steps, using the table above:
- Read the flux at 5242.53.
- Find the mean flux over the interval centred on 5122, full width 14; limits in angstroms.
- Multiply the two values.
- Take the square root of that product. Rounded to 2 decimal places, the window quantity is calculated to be 5.13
